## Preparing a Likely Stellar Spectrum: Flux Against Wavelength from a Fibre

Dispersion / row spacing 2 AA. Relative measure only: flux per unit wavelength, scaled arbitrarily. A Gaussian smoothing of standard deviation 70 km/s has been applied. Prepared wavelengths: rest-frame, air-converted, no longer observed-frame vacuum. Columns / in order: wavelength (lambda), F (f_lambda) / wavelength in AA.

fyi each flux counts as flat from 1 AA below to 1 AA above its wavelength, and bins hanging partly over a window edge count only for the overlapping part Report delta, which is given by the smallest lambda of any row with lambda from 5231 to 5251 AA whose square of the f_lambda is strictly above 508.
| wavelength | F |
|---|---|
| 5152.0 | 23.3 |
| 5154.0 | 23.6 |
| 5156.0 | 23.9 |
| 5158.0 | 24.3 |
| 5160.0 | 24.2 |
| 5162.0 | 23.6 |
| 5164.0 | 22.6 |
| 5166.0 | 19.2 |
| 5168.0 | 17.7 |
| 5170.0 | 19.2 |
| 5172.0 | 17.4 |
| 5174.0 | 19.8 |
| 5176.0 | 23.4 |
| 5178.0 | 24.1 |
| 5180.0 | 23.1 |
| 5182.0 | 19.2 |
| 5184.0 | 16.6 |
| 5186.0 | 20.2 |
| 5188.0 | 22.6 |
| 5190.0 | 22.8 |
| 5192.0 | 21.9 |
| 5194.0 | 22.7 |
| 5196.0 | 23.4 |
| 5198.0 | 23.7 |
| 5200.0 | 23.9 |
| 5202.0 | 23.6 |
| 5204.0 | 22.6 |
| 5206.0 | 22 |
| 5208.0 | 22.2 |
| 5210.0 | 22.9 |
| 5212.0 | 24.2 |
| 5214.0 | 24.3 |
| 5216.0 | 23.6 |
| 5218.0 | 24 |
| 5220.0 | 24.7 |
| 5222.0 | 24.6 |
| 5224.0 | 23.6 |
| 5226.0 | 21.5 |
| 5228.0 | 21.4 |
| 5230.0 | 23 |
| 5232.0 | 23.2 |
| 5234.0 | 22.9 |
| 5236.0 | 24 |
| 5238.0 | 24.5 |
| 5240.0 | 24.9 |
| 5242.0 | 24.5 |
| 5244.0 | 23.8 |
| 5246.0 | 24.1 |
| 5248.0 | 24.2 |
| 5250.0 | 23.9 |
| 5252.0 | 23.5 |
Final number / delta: 5232.0 AA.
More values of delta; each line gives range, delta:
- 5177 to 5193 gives 5178.0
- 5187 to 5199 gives 5188.0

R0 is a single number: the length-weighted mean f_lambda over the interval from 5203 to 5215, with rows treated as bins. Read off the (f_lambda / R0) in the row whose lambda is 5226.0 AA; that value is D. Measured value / 0.93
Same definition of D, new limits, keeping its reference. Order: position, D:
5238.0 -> 1.06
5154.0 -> 1.02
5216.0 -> 1.02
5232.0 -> 1.01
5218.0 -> 1.04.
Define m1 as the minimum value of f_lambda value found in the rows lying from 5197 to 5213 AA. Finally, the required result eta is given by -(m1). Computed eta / -22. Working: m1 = 22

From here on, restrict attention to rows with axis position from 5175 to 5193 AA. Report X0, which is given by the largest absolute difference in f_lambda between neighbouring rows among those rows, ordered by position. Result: 3.9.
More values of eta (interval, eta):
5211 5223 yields -24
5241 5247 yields -24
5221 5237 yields -21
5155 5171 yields -18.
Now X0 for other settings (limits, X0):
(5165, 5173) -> 1.8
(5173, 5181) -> 3.6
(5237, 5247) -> 0.7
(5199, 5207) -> 1.0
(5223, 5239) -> 2.1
